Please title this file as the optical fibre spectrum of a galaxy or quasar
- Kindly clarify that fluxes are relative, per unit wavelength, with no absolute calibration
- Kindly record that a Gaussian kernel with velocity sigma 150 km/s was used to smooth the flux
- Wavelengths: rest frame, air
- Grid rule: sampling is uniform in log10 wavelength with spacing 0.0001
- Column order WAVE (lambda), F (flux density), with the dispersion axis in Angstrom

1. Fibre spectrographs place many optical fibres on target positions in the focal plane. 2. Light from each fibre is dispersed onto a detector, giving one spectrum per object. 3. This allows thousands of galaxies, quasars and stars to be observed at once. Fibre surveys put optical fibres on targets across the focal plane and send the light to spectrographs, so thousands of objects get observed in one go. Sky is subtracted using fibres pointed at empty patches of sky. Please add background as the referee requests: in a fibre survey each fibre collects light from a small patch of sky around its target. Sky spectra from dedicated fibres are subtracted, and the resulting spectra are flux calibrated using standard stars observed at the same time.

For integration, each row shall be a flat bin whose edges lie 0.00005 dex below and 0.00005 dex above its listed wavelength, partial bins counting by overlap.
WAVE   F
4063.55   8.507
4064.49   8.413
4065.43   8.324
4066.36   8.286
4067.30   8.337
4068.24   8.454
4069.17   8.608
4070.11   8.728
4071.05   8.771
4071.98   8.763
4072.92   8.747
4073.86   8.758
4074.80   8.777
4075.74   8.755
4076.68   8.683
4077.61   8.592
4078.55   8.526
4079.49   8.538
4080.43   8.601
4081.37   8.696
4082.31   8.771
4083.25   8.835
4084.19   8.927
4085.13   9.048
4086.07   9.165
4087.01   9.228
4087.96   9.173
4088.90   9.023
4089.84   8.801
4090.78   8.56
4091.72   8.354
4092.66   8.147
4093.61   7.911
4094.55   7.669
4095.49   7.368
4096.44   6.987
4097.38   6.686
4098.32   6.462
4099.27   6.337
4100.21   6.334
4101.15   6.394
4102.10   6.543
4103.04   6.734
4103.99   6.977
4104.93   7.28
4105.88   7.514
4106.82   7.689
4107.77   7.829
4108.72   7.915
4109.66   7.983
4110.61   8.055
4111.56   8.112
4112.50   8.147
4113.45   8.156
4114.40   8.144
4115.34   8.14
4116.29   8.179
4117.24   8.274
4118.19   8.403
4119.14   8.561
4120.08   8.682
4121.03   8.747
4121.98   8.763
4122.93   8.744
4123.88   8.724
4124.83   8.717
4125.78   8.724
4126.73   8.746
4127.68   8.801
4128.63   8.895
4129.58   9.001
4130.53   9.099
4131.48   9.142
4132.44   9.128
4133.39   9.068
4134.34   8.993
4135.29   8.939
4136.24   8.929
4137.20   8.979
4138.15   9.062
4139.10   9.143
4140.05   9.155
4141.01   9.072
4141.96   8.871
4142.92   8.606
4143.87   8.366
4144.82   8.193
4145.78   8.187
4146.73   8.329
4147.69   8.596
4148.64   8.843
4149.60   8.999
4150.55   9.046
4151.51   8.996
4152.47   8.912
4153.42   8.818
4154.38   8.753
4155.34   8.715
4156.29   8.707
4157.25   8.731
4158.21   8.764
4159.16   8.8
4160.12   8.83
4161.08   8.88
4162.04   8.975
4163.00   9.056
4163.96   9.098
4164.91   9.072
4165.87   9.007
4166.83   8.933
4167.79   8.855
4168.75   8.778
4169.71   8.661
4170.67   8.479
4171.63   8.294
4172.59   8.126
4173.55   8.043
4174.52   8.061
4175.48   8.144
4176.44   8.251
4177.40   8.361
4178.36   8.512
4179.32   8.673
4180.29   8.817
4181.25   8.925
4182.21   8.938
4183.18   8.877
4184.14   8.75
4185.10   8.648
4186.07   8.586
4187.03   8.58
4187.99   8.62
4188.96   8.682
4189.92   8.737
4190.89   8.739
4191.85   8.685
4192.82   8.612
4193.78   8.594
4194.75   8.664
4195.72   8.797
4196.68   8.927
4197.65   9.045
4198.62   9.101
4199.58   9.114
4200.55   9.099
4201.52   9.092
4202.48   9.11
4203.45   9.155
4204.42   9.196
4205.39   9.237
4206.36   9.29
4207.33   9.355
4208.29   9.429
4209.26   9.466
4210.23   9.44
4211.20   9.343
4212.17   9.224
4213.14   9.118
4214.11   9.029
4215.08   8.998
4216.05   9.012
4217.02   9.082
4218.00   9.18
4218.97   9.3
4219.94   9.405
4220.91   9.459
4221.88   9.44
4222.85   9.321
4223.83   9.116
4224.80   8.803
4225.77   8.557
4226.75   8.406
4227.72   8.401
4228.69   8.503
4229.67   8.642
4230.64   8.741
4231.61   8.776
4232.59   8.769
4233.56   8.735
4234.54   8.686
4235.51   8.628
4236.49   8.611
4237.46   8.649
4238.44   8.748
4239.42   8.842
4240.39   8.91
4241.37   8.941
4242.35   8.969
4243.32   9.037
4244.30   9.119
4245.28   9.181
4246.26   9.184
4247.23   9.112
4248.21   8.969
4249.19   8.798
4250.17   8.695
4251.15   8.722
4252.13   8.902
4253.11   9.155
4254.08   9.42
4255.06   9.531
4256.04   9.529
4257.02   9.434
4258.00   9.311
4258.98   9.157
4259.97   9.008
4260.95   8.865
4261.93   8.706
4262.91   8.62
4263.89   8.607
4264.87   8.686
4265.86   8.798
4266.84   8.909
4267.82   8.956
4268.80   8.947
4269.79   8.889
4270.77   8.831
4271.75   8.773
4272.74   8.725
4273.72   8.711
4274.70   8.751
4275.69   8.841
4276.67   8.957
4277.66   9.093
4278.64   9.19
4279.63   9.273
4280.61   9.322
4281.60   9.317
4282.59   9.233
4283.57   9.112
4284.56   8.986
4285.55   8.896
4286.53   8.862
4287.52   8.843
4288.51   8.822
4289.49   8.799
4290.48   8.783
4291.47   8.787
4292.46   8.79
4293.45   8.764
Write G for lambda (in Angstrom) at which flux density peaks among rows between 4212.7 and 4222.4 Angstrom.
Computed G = 4220.91 Angstrom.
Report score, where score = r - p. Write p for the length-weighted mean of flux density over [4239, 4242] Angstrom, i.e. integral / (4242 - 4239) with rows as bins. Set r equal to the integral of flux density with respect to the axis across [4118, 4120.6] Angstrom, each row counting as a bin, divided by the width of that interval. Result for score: -0.3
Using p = 8.9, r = 8.6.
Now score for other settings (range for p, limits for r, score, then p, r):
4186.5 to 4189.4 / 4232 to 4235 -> 0.1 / 8.6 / 8.7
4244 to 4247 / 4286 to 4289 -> -0.3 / 9.2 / 8.9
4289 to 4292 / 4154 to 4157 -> -0.1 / 8.8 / 8.7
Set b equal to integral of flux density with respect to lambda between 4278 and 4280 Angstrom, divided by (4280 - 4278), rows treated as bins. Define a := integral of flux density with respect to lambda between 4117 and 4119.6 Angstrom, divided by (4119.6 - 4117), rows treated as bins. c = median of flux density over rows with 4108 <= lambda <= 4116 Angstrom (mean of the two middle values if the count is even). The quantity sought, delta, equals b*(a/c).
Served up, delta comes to 9.5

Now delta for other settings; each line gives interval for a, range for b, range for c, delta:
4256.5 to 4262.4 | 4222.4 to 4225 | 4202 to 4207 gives 9.0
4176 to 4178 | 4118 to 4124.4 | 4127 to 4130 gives 8.1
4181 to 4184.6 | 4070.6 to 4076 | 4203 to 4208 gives 8.4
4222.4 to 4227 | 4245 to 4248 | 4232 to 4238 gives 9.3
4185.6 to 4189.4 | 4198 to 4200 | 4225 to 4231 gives 9.2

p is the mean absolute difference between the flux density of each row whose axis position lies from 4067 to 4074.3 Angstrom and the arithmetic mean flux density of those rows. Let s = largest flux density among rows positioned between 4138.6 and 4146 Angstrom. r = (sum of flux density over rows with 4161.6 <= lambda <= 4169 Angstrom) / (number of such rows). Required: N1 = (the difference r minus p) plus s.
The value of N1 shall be 18.0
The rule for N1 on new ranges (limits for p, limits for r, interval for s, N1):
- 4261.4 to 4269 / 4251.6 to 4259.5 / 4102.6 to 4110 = 17.2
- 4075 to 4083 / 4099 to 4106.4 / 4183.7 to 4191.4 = 15.4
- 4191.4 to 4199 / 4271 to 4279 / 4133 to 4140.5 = 17.9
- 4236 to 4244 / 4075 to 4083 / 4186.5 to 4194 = 17.3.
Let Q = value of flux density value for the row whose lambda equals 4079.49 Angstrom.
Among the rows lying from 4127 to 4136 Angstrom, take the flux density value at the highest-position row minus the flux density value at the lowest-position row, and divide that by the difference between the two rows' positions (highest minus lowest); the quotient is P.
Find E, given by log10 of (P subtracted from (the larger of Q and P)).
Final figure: 0.930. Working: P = 0.02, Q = 8.538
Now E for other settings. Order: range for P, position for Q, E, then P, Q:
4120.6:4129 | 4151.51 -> 0.953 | 0.02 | 8.996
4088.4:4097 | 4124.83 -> 0.954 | -0.27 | 8.717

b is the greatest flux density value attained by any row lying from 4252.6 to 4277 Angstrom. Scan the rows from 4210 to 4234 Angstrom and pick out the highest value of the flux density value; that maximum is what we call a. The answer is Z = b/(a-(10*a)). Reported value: -0.112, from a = 9.459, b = 9.531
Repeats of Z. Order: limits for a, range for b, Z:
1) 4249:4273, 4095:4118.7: -0.098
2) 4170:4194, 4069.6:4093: -0.115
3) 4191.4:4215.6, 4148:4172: -0.107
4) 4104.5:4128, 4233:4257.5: -0.120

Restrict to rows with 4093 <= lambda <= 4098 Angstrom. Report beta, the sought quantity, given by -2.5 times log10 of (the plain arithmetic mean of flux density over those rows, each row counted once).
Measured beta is -2.16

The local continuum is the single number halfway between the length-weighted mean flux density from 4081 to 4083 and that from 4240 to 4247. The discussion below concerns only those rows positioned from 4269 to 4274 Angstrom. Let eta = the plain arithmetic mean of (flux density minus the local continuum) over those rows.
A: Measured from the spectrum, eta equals -0.11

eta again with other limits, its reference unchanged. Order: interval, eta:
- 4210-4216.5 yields 0.27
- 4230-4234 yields -0.14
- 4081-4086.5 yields 0.01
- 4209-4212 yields 0.52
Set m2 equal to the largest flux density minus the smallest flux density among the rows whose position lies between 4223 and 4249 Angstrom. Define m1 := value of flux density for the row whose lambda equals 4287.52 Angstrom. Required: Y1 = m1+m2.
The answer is 9.6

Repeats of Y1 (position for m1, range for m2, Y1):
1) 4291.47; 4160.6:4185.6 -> 9.8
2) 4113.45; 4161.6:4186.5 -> 9.2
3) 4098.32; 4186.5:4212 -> 7.3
